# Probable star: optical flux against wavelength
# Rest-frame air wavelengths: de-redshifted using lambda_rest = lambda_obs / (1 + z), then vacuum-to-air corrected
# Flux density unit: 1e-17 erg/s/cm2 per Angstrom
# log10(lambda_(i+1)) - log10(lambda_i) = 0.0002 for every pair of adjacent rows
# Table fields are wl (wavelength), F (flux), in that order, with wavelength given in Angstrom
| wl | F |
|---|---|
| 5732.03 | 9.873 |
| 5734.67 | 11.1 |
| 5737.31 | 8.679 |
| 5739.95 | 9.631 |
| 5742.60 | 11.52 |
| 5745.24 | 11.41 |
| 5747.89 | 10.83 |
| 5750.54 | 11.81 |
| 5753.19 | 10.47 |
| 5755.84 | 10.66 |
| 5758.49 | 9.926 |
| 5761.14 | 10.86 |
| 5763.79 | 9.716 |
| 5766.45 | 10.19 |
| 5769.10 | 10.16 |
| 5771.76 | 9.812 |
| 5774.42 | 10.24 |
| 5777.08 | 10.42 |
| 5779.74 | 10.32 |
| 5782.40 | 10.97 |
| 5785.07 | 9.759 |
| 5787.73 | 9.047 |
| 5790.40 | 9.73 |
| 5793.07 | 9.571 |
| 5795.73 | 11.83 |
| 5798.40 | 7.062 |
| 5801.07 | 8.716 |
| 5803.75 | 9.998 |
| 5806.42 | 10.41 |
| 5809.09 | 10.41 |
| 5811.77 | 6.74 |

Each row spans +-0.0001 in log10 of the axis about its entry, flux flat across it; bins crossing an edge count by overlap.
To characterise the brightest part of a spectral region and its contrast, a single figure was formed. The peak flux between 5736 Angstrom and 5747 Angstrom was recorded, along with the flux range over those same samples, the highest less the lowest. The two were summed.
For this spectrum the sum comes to 14.4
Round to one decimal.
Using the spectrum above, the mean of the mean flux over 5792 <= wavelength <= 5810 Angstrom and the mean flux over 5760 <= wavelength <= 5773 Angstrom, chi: 9.9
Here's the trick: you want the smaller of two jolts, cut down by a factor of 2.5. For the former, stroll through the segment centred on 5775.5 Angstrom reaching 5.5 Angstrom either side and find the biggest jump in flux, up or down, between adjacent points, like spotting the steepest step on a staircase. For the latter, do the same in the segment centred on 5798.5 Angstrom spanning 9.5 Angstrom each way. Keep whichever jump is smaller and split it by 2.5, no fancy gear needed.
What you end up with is 0.17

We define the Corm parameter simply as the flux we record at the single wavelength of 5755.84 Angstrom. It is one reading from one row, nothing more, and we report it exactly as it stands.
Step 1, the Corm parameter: 10.66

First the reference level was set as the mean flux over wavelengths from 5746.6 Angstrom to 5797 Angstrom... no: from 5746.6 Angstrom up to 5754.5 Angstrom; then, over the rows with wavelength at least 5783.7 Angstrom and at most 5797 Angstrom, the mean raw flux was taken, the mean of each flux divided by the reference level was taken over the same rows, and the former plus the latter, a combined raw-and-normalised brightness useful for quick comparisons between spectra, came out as 10.9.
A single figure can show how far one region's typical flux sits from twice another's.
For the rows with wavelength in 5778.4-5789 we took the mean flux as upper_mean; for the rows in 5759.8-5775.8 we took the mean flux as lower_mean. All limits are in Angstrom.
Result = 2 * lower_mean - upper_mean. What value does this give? 10.3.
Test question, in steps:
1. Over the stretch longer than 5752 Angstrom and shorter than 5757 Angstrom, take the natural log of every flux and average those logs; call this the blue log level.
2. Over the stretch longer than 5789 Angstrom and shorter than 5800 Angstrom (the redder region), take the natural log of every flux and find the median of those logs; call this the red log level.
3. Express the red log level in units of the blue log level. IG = 0.96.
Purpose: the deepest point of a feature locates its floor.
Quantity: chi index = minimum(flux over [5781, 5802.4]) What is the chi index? 7.062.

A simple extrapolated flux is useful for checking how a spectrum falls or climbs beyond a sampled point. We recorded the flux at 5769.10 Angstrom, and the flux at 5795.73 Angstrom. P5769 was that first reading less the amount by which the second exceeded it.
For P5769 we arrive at 8.5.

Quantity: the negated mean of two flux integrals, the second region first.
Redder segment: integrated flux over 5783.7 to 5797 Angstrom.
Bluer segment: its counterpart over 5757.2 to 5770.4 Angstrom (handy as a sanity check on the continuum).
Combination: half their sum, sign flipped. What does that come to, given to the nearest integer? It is -134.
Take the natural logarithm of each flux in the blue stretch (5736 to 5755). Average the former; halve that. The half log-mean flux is 1.18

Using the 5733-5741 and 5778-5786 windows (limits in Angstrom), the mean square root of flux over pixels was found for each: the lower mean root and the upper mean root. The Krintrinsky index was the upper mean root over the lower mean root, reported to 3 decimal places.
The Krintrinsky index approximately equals 1.029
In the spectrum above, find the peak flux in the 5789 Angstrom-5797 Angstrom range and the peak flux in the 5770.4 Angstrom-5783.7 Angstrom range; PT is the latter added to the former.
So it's 22.8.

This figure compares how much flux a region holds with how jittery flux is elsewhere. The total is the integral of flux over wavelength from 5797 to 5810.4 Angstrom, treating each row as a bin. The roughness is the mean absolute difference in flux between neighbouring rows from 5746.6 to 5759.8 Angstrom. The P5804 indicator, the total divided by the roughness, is 154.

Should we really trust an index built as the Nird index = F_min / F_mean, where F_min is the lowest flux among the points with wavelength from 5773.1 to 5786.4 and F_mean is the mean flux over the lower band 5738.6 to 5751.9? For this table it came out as 0.88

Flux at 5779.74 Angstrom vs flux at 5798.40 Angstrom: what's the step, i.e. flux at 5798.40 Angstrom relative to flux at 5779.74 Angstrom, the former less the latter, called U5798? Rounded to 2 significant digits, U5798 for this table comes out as -3.3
